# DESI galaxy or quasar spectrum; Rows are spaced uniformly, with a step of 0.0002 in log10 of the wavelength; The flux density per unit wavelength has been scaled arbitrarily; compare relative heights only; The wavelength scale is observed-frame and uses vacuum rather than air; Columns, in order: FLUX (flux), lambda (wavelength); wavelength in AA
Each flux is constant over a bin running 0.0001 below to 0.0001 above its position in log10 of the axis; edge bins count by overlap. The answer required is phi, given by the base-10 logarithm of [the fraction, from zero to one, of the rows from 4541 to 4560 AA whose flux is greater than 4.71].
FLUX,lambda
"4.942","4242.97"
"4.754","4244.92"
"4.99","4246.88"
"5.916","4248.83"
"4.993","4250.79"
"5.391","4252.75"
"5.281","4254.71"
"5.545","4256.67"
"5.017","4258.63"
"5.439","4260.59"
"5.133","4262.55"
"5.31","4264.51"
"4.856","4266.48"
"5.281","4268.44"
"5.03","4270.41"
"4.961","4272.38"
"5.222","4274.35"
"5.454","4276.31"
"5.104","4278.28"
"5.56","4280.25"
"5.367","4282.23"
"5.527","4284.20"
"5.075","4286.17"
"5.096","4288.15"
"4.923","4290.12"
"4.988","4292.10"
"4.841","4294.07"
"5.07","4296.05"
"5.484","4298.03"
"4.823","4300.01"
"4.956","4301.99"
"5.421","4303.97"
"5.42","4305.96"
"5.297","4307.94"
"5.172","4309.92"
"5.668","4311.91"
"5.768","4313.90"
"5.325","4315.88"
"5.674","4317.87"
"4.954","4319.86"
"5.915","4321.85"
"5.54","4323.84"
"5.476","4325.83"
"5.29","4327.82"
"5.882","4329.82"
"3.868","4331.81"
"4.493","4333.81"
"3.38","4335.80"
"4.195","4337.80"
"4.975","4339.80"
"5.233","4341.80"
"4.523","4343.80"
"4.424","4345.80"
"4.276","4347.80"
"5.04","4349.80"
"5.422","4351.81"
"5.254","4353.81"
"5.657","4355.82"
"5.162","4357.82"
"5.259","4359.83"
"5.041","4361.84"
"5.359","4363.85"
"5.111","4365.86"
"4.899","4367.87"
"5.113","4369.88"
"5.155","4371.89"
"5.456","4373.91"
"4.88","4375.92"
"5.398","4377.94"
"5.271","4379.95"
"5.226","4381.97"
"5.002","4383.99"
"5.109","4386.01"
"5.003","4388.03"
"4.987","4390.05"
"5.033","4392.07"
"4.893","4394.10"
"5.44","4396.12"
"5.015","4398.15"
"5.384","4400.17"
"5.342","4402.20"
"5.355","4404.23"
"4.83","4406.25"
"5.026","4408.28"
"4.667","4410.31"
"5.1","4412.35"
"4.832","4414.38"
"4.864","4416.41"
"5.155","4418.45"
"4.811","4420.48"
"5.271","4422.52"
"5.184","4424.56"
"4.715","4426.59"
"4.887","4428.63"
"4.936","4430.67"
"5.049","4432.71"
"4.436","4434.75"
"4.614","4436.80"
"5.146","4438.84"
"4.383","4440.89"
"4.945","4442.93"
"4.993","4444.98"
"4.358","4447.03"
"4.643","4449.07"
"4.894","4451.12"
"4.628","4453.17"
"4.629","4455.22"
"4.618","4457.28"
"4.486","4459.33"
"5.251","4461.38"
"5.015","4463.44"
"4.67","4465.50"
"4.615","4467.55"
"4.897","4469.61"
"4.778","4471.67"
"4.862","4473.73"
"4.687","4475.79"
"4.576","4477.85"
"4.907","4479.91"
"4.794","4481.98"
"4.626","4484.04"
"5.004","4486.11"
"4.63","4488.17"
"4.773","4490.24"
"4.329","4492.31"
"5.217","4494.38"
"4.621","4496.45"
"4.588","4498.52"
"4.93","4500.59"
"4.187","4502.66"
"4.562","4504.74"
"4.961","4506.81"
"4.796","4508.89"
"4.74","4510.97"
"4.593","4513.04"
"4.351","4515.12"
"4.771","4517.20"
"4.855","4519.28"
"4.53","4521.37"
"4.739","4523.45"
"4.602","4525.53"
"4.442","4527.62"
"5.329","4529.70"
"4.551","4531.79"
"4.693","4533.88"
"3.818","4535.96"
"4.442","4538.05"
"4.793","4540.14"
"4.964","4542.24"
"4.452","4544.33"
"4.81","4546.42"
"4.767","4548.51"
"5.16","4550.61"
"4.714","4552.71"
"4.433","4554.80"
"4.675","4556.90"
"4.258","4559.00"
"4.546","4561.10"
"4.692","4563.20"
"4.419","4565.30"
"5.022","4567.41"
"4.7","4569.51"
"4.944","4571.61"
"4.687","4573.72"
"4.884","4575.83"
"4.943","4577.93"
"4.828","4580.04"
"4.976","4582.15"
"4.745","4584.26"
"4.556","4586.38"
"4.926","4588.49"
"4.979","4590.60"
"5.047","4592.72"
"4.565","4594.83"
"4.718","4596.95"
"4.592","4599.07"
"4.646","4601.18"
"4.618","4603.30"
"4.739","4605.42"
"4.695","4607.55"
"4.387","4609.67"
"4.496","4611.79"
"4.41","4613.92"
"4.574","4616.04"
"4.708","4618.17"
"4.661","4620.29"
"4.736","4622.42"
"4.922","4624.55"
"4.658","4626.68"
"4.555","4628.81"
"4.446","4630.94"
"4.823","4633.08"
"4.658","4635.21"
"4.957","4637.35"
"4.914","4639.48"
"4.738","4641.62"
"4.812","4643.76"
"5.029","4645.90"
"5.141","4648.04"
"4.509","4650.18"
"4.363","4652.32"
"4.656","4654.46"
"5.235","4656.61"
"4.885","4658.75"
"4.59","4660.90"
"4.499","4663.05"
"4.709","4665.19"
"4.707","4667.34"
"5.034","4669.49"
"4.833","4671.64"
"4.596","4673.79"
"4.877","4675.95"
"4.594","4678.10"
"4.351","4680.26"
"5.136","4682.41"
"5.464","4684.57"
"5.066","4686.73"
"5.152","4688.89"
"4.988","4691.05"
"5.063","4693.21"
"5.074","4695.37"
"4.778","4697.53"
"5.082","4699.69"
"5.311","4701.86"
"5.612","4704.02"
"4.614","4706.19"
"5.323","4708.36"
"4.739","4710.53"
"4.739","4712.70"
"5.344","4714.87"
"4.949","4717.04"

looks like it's -0.26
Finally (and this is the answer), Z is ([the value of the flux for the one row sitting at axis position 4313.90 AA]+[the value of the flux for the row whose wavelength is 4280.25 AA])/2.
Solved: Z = 5.66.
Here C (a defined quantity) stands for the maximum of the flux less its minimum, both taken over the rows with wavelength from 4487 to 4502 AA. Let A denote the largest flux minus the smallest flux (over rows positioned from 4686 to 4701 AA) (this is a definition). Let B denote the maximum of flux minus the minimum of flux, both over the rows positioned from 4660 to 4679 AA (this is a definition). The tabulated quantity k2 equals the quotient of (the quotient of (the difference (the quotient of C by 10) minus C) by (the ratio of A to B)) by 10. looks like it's -0.114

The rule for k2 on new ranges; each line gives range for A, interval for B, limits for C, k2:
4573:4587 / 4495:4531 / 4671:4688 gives -0.272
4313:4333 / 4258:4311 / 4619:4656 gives -0.025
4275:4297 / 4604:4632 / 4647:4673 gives -0.058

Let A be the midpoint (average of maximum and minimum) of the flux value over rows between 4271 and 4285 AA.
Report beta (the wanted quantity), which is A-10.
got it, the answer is -4.74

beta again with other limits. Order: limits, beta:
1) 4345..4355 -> -5.15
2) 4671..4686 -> -5.09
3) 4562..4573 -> -5.28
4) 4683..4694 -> -4.77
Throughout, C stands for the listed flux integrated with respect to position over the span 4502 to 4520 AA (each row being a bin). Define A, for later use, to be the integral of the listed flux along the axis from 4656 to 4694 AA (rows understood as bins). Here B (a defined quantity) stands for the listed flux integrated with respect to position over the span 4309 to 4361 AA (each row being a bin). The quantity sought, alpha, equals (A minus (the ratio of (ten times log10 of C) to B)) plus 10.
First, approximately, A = 185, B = 264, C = 84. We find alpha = 195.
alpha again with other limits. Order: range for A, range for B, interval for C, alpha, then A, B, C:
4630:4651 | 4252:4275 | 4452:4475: 111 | 101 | 120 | 110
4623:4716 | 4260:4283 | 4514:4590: 463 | 453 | 120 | 357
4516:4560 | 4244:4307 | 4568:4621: 215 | 205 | 327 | 250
